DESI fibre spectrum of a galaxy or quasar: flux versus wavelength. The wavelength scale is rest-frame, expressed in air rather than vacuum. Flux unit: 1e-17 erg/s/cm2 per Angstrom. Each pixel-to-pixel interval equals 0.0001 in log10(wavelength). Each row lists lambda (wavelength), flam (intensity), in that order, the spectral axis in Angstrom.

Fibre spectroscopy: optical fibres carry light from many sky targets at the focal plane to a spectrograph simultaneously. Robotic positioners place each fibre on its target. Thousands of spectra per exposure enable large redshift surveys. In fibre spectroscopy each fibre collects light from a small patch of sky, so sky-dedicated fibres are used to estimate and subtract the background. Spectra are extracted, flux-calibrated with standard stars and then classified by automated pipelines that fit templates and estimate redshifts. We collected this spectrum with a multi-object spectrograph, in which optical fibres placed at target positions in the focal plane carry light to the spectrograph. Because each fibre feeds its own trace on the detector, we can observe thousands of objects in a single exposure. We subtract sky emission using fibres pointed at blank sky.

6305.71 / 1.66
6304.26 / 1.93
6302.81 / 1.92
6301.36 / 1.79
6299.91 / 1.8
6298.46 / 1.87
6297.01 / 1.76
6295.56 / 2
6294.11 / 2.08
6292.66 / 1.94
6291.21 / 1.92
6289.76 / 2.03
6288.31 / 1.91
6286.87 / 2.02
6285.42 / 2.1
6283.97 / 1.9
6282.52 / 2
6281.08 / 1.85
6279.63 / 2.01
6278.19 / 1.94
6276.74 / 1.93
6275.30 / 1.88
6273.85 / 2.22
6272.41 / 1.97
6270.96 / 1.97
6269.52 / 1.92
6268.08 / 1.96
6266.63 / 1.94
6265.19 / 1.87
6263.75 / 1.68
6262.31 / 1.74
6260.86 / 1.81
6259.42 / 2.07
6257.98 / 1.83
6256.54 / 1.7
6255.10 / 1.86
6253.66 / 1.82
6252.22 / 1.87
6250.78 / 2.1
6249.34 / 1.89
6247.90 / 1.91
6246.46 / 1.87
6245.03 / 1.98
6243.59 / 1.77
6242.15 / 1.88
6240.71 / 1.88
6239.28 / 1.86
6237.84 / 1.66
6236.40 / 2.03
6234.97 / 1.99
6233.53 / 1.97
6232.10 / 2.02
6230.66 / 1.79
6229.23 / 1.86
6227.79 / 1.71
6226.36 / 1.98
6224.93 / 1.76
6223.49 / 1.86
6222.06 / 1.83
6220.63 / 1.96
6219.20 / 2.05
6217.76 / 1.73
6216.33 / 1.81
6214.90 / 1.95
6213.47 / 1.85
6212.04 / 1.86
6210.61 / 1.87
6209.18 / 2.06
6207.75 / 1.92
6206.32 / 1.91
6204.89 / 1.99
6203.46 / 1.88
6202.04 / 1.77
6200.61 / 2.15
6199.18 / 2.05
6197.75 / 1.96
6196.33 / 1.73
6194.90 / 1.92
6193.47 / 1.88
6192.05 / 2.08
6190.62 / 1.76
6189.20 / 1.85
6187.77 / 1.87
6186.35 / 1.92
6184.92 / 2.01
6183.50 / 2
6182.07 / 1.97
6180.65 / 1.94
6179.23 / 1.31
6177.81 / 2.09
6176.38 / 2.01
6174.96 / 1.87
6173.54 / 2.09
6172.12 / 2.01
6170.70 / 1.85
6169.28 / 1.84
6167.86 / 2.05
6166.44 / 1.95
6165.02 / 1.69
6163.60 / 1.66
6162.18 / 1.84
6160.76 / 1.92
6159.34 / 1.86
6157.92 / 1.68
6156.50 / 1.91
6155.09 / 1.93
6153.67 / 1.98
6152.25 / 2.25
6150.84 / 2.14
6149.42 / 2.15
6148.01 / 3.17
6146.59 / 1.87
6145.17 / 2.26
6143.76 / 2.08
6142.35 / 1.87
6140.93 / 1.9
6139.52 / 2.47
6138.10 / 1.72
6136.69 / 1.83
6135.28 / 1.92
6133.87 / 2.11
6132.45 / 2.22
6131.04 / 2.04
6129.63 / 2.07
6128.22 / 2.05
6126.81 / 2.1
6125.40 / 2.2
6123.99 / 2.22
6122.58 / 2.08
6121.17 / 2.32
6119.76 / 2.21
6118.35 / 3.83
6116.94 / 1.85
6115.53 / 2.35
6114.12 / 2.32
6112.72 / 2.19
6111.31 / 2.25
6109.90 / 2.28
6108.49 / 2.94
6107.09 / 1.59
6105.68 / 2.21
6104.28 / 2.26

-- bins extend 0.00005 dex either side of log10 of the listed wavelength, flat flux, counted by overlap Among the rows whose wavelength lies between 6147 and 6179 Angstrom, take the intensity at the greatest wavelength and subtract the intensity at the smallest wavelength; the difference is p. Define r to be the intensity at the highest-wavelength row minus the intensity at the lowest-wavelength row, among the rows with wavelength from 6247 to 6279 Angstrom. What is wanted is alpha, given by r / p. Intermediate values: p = -1.08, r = 0.03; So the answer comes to 0.0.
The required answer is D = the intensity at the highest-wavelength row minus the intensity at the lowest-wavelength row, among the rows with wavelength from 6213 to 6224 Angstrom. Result 0.01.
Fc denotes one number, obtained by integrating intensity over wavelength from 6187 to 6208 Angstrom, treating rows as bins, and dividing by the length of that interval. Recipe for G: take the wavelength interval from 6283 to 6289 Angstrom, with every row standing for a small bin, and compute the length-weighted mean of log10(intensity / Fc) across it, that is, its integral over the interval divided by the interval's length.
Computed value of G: 0.015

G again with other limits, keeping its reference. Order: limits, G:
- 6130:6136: 0.034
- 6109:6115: 0.076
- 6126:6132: 0.035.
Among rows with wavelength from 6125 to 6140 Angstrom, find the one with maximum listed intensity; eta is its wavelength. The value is 6139.52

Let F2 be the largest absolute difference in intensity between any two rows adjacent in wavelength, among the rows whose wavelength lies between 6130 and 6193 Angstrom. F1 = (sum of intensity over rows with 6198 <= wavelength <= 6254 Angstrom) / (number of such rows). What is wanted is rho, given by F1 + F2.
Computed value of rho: 3.20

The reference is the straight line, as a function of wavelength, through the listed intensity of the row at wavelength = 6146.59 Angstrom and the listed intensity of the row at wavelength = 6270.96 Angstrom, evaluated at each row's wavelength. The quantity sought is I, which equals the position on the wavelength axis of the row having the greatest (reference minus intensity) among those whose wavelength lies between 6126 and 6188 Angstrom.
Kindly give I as 6179.23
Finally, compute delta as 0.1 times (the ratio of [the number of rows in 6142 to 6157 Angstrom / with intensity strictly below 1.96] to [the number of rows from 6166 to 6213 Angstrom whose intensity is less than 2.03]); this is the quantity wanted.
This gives 0.015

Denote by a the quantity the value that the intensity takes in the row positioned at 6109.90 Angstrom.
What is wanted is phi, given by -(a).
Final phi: -2.28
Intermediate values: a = 2.28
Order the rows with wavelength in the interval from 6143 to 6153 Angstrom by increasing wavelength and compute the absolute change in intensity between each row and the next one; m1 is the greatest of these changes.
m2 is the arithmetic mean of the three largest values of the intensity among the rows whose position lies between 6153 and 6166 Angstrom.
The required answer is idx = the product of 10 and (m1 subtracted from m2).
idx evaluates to 6.4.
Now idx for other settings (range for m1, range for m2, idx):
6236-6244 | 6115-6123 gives 24.6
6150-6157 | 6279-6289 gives 17.7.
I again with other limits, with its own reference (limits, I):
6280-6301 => 6297.01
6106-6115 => 6107.09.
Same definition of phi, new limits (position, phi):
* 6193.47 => -1.88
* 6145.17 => -2.26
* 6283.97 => -1.90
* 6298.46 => -1.87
